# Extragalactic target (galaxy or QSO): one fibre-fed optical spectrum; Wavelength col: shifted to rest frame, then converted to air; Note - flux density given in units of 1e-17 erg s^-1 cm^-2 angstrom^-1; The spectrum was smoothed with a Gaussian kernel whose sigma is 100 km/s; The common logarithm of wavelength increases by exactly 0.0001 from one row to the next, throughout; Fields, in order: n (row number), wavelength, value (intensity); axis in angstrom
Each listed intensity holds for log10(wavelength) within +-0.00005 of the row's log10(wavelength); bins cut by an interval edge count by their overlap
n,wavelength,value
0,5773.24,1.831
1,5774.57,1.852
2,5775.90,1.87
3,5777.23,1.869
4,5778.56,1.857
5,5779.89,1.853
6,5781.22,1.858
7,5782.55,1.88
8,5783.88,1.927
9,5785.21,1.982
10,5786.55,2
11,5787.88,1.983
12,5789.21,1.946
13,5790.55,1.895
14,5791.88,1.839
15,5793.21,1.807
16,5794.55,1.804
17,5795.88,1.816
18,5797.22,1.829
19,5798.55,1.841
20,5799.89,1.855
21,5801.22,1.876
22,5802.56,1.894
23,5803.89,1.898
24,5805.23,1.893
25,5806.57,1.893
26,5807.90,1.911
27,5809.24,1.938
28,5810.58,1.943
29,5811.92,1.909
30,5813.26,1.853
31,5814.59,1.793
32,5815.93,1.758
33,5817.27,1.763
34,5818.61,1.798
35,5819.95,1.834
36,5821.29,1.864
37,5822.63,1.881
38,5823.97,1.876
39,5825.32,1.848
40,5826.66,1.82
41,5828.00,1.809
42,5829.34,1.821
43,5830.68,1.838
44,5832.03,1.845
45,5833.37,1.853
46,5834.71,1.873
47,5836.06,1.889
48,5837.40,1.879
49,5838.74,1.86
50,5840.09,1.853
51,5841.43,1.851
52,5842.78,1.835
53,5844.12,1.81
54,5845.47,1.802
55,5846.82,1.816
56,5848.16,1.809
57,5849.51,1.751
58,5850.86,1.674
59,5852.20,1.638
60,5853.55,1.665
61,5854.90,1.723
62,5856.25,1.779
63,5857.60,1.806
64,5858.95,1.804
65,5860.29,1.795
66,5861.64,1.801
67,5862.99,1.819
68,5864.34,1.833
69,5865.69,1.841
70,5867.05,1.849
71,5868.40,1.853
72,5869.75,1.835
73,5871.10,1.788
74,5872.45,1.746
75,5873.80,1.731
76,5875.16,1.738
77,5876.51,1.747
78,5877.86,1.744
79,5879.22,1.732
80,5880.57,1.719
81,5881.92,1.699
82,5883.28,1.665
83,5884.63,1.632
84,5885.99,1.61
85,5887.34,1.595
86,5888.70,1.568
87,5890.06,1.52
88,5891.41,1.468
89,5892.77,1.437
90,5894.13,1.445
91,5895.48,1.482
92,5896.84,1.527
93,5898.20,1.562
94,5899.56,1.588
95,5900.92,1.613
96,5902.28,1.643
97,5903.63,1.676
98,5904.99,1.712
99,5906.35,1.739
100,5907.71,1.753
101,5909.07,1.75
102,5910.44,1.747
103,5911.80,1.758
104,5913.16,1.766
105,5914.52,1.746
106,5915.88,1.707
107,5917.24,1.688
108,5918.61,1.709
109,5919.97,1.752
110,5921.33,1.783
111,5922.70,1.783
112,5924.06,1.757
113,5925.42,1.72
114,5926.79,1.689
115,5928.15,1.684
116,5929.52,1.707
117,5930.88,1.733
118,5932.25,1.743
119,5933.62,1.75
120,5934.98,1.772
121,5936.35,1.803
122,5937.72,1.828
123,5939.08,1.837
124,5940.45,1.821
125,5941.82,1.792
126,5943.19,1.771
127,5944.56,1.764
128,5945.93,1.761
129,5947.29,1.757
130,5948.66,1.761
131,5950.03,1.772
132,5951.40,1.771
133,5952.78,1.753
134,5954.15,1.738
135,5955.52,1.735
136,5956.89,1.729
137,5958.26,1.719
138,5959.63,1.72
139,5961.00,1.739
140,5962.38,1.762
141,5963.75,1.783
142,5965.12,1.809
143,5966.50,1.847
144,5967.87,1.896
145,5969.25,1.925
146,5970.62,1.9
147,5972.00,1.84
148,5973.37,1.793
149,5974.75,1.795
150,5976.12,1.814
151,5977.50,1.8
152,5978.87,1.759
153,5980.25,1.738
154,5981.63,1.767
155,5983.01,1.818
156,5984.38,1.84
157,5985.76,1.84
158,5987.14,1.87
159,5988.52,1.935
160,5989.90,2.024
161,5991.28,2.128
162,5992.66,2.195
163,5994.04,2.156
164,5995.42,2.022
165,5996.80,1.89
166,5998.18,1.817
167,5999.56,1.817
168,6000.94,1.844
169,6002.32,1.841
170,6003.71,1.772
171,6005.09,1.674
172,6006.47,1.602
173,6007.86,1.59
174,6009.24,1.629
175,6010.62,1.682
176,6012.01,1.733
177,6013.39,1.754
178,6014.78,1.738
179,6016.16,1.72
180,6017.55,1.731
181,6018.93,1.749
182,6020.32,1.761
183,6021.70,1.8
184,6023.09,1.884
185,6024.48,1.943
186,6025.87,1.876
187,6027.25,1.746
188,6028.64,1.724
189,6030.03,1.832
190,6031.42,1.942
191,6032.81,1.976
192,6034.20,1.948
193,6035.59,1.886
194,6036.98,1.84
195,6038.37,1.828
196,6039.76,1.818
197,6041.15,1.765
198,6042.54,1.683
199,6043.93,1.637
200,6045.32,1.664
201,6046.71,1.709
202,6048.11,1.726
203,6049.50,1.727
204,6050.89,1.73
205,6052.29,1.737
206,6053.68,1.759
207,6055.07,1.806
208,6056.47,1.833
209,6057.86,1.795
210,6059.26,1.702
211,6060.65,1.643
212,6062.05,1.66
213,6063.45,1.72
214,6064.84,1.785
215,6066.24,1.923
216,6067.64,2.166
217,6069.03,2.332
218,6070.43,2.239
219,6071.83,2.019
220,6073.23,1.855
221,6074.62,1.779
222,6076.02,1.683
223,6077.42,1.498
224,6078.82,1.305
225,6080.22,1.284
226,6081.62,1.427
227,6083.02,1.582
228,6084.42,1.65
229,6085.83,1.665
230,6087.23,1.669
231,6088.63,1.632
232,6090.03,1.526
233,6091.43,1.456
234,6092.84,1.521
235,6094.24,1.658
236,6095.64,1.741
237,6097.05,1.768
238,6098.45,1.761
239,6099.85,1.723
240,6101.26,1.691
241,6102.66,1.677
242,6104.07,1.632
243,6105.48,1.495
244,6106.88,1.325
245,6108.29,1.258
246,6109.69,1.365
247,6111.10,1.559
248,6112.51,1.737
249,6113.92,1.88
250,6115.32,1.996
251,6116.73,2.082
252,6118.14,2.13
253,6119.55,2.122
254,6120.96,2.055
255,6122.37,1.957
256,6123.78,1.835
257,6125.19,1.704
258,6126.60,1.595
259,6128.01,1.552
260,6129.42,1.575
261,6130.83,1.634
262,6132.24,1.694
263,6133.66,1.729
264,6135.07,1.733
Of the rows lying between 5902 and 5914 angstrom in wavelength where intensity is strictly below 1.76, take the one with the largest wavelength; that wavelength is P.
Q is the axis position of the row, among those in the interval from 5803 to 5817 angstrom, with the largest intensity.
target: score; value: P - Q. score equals 101.2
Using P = 5911.80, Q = 5810.58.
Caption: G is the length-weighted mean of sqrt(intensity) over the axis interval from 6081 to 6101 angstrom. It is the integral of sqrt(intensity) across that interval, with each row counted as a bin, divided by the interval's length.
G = 1.276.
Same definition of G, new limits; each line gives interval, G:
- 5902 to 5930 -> 1.315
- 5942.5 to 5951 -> 1.329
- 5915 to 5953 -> 1.325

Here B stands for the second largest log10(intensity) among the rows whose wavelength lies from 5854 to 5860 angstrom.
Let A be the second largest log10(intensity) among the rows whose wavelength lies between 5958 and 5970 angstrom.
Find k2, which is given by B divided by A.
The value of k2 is 0.92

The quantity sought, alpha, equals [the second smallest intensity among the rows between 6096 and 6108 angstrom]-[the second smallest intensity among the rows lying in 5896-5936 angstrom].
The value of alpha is -0.067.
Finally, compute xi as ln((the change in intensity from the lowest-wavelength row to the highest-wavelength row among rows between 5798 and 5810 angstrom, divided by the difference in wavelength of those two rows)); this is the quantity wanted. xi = -4.7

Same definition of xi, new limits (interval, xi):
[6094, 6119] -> -3.9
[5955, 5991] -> -4.8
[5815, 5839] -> -5.4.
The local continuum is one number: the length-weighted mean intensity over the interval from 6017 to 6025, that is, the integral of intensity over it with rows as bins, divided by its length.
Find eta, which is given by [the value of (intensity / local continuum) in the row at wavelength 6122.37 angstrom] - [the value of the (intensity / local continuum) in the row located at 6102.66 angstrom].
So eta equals 0.15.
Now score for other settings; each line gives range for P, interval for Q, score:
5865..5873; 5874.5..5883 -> -4.1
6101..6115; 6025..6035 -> 79.7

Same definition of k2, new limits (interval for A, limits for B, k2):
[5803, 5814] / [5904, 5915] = 0.85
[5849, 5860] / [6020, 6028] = 1.07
